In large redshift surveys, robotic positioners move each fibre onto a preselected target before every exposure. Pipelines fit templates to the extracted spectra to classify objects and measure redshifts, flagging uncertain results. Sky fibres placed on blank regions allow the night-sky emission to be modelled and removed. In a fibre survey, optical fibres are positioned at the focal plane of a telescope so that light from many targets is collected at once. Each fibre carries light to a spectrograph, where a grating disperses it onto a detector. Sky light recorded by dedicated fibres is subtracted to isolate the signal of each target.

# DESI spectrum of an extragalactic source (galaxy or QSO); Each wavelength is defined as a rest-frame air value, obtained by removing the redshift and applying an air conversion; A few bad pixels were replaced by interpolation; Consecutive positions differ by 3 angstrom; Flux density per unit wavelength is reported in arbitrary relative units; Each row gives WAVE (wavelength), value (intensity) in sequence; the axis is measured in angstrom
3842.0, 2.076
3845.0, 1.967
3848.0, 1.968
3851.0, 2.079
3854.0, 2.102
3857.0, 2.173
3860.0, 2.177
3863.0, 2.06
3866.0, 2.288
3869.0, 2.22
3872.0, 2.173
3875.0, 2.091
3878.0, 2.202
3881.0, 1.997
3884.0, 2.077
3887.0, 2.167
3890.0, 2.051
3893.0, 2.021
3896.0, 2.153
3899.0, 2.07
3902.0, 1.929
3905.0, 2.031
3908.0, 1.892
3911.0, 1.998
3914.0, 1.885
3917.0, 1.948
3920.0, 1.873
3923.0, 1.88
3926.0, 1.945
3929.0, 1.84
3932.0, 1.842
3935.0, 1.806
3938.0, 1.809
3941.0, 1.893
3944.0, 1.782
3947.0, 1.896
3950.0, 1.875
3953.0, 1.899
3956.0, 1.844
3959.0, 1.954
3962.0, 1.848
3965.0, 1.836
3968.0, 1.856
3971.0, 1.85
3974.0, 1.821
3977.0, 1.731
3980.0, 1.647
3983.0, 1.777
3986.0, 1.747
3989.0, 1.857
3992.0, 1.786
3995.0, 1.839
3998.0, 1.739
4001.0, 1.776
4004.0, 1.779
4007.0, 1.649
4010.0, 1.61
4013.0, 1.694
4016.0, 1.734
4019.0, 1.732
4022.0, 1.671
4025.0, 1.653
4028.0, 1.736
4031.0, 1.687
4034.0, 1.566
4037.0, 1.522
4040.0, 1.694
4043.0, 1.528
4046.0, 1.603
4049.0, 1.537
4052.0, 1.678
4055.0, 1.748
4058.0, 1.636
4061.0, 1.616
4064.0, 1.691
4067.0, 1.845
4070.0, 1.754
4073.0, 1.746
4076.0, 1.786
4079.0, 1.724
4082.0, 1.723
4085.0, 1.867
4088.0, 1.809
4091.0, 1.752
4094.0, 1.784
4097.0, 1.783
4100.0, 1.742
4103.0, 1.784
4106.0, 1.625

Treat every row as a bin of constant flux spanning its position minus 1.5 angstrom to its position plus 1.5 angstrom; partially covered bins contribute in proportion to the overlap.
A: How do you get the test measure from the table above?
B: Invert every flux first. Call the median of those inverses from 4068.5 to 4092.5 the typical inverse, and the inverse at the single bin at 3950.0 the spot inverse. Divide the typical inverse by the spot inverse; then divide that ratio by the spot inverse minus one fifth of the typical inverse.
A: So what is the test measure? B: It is 2.6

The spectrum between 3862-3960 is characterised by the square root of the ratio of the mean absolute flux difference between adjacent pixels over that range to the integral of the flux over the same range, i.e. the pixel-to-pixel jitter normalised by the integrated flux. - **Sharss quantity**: 0.021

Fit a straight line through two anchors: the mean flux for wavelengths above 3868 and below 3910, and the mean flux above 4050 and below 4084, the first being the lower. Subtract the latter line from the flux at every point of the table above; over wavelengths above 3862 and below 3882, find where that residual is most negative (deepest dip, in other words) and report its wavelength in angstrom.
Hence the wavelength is 3881.0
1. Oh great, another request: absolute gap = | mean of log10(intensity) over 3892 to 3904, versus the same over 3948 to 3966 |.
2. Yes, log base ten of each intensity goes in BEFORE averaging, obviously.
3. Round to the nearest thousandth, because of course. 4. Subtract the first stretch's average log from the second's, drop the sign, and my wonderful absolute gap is 0.037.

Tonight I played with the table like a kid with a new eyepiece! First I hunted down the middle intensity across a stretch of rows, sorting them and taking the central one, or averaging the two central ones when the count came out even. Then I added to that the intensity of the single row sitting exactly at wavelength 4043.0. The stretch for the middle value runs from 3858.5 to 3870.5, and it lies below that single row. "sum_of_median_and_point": 3.73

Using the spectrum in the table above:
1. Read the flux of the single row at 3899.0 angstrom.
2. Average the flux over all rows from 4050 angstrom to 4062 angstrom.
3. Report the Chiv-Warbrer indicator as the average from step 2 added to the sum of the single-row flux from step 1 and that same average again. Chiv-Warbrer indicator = 5.4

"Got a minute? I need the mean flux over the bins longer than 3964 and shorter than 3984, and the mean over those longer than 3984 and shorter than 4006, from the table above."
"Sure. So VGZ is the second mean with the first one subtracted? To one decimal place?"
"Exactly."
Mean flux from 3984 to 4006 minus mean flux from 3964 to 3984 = 0.0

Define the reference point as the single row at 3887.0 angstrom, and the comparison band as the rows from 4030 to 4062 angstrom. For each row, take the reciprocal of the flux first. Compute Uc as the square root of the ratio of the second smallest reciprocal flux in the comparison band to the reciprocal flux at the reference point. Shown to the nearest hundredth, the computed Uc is 1.13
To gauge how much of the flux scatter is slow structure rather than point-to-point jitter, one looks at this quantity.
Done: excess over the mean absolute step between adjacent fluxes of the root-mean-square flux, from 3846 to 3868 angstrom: 2.0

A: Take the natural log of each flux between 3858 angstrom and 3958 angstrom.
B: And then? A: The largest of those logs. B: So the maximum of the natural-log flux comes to 0.83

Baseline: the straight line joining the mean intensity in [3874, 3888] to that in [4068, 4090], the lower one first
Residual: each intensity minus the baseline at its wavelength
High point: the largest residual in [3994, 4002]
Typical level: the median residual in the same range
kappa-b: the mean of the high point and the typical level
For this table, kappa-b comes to -0.102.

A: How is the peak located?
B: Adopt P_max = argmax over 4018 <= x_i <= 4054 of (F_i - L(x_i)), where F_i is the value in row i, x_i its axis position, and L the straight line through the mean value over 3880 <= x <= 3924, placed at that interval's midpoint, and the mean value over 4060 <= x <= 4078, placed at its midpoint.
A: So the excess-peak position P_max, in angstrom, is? 4028.0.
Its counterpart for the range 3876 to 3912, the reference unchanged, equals 3878.0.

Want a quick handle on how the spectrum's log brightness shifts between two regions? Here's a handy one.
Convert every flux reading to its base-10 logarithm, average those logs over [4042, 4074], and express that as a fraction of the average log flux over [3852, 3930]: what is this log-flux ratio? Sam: 0.716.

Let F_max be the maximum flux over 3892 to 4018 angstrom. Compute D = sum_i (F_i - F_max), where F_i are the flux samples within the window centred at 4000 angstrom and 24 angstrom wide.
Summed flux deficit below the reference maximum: -3.2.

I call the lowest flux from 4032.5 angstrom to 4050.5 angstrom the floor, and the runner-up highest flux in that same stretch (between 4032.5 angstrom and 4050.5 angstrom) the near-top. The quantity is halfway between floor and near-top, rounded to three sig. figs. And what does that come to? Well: 1.56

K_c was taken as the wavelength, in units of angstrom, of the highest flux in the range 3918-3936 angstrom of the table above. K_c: 3926.0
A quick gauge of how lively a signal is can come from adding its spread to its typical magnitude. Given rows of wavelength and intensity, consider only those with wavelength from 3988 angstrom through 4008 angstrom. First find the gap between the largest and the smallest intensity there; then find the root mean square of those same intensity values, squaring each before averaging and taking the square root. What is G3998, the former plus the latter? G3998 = 1.984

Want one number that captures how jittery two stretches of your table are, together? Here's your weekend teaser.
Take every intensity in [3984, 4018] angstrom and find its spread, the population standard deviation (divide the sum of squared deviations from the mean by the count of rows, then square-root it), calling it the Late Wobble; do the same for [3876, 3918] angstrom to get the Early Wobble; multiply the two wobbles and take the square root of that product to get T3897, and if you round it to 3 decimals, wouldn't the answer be 0.082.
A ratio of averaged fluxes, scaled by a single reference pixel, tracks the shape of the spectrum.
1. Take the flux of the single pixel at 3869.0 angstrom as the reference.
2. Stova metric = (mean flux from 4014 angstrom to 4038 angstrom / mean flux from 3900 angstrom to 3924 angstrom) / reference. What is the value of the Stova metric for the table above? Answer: 0.39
